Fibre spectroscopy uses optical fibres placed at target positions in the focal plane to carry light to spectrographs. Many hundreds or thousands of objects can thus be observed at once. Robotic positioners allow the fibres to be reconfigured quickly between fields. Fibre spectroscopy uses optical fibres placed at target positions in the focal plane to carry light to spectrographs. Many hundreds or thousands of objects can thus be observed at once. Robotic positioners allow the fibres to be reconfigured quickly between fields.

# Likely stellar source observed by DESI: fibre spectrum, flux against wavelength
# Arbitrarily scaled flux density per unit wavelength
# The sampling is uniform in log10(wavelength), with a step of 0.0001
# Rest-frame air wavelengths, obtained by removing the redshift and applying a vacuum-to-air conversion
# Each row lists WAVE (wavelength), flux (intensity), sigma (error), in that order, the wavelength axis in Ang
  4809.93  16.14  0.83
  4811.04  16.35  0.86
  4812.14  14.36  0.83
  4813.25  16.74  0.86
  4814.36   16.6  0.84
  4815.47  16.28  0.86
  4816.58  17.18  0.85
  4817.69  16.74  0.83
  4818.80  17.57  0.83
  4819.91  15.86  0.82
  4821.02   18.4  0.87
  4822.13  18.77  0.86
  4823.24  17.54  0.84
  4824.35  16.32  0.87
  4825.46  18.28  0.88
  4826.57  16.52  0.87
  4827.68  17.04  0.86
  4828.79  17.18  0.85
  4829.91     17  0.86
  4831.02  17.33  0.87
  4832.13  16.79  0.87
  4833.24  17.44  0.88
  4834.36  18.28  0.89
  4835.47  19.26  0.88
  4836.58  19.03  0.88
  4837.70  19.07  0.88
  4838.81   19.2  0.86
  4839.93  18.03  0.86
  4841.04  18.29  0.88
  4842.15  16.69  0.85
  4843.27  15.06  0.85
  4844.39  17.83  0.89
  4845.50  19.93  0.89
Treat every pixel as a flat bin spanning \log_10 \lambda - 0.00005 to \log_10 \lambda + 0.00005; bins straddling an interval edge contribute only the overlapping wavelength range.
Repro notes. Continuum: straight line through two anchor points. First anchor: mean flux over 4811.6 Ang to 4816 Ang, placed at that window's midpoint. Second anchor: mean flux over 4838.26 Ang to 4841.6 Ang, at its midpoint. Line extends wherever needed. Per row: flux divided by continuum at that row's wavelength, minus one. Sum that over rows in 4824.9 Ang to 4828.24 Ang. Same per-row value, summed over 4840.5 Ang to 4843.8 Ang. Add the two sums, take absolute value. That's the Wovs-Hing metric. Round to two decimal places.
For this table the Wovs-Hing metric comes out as 0.32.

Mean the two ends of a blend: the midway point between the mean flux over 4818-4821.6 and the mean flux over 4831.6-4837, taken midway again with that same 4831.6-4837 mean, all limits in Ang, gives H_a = 17.9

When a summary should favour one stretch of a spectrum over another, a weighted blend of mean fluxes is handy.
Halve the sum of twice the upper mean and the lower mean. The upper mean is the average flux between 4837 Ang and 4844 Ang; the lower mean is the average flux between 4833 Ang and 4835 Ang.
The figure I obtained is 26.7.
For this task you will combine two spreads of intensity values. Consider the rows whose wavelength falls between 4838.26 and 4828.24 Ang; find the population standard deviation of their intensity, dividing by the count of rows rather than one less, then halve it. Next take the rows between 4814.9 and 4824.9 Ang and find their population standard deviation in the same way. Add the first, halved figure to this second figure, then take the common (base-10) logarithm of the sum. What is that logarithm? 0.14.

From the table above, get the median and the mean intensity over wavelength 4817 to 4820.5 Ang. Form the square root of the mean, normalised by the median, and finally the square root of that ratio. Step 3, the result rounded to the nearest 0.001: 0.494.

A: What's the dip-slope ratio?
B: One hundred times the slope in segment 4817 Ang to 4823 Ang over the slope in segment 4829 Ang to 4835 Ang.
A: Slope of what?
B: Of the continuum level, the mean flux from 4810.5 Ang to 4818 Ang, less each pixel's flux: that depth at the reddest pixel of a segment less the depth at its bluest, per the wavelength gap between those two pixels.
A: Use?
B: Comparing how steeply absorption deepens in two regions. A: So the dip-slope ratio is 159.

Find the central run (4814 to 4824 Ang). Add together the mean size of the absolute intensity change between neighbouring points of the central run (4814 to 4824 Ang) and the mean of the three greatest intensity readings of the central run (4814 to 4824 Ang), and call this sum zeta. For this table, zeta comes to 19.3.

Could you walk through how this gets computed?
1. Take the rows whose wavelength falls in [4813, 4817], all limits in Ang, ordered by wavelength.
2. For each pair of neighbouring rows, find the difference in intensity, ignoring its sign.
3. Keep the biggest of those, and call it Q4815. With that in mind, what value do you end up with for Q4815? 0.9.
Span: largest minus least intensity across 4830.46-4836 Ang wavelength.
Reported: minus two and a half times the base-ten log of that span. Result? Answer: -1.0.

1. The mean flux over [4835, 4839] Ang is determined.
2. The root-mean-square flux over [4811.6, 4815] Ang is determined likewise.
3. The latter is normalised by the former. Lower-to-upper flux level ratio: 0.83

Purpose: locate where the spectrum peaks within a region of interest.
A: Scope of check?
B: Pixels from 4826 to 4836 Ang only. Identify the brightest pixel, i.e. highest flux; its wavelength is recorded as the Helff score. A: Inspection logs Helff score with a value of 4835.47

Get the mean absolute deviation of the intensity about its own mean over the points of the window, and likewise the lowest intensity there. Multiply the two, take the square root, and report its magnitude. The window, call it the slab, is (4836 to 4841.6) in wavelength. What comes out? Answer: 2.9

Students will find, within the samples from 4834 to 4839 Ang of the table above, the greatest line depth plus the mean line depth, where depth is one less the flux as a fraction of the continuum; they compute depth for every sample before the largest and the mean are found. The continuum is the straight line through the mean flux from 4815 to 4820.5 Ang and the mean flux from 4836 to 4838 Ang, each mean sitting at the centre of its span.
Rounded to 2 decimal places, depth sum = 0.02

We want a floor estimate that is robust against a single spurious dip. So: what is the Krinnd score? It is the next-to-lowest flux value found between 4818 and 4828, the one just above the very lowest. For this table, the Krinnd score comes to 16.32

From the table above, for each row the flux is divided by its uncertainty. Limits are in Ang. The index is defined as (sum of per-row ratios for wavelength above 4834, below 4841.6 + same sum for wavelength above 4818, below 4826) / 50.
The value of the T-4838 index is 5.87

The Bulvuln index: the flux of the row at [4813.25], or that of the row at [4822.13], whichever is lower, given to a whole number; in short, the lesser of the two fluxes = 17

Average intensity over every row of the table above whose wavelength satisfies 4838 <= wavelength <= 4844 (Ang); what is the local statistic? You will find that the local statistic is 17.5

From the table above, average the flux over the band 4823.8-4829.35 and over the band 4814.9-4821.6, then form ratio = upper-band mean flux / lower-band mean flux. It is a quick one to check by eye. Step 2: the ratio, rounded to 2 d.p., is 1.00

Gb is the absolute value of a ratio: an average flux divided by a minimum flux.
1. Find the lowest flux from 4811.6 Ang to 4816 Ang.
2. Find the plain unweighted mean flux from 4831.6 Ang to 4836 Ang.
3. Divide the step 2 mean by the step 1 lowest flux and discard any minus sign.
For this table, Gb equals 1.25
